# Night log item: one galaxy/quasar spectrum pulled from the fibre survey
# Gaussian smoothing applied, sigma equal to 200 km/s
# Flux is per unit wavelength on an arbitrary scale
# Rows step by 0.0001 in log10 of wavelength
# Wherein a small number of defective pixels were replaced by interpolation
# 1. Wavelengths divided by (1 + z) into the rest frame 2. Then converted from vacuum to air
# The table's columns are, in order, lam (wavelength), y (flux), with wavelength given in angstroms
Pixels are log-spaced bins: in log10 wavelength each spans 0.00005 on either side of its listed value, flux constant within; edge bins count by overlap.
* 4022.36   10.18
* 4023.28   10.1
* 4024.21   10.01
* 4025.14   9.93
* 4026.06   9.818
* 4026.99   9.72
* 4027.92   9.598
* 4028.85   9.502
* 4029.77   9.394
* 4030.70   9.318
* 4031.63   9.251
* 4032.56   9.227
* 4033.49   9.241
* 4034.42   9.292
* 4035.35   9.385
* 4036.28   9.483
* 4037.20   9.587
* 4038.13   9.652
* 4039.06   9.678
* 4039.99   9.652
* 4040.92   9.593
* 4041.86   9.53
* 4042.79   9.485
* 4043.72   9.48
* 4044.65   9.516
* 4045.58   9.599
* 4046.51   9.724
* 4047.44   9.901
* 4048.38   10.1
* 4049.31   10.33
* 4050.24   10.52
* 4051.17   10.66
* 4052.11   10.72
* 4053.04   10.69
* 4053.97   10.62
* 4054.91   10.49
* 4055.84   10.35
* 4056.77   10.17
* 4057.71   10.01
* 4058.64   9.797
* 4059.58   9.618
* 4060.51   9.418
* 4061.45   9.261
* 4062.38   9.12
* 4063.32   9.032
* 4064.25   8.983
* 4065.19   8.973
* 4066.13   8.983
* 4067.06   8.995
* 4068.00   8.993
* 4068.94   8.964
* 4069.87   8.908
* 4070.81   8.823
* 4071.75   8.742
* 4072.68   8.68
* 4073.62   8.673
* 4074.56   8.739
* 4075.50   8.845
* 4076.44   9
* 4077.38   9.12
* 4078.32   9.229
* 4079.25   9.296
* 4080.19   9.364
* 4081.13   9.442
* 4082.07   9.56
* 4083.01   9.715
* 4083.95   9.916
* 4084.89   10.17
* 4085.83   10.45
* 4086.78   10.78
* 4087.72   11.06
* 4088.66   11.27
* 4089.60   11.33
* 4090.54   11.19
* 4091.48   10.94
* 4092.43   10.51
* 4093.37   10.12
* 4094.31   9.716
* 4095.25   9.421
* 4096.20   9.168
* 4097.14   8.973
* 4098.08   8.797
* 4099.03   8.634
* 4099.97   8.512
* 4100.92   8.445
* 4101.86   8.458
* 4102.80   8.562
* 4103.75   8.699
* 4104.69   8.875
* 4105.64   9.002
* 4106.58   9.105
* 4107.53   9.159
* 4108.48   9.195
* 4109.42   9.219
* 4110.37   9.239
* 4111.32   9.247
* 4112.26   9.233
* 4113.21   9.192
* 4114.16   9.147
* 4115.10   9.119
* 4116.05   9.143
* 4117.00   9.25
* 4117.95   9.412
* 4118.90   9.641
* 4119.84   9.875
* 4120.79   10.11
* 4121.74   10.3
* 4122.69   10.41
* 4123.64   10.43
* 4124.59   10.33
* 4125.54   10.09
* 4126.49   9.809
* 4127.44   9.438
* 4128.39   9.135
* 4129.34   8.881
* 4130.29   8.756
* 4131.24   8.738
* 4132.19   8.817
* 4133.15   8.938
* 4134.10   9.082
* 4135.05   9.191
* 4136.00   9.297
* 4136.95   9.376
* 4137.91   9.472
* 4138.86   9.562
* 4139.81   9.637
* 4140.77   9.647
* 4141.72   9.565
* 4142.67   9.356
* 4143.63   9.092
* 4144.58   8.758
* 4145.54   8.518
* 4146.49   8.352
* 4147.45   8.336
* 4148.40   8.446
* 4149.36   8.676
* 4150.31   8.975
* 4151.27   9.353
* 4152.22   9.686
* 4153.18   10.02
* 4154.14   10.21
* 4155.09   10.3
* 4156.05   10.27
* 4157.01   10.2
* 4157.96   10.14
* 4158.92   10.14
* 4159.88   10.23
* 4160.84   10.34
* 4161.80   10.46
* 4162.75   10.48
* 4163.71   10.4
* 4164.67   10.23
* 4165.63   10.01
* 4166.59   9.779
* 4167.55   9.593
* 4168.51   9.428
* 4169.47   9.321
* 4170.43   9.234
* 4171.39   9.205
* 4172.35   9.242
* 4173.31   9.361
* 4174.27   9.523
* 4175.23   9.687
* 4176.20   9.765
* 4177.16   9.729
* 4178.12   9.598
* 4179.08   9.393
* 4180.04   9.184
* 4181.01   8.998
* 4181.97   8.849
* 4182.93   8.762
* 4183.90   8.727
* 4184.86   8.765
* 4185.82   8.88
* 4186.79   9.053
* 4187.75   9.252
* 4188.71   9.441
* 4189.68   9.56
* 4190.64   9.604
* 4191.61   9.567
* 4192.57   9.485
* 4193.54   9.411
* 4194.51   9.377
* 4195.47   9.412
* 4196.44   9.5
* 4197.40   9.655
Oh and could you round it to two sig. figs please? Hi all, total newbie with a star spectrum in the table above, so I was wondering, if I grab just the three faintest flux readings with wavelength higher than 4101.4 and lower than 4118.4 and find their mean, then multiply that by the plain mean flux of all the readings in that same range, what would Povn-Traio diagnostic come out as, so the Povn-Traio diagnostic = 78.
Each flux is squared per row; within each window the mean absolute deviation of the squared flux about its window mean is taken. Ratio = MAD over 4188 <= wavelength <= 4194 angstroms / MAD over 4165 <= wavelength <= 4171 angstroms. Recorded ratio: 0.28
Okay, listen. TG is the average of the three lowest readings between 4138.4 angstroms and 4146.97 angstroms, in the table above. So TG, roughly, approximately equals 8.5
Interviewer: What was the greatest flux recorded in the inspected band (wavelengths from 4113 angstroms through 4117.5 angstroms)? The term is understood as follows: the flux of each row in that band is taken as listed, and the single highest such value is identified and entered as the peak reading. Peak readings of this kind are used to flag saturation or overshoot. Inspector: 9.25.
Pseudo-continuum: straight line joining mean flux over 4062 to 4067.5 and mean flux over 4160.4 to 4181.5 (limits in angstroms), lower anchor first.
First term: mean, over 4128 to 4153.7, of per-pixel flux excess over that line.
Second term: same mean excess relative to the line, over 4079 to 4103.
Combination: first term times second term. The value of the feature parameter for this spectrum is -0.23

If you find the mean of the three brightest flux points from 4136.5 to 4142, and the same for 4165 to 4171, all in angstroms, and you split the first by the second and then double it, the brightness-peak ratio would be 1.96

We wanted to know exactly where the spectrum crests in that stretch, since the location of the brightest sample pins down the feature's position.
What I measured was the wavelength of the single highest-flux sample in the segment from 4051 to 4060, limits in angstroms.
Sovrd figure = 4052.11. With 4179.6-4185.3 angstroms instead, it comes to 4180.04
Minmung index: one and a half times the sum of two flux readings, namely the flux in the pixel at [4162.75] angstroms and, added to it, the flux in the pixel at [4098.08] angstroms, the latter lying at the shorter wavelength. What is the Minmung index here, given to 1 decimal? 28.9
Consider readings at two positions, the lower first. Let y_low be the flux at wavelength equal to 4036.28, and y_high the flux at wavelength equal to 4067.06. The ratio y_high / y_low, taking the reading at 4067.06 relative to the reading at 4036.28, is 0.95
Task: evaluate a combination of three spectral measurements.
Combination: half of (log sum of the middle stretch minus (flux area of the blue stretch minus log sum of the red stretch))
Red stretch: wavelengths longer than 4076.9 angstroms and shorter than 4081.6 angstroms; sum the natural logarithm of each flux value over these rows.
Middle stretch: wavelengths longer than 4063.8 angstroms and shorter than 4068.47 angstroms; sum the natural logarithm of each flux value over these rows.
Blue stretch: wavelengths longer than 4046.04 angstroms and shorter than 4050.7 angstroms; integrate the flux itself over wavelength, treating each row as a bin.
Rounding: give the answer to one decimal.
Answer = -12.5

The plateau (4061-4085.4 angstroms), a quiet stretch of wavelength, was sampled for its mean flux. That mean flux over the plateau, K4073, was 9.1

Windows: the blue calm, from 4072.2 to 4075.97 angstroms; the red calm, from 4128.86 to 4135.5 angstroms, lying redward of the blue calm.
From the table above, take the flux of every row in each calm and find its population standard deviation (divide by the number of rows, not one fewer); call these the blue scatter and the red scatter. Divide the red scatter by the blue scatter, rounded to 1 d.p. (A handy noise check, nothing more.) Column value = 2.3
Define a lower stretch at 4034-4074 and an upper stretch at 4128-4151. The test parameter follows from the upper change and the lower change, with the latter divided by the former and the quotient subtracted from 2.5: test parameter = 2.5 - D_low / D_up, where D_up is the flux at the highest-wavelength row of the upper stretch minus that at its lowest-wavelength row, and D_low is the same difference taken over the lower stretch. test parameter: -1.4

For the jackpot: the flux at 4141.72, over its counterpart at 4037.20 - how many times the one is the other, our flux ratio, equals 1.00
